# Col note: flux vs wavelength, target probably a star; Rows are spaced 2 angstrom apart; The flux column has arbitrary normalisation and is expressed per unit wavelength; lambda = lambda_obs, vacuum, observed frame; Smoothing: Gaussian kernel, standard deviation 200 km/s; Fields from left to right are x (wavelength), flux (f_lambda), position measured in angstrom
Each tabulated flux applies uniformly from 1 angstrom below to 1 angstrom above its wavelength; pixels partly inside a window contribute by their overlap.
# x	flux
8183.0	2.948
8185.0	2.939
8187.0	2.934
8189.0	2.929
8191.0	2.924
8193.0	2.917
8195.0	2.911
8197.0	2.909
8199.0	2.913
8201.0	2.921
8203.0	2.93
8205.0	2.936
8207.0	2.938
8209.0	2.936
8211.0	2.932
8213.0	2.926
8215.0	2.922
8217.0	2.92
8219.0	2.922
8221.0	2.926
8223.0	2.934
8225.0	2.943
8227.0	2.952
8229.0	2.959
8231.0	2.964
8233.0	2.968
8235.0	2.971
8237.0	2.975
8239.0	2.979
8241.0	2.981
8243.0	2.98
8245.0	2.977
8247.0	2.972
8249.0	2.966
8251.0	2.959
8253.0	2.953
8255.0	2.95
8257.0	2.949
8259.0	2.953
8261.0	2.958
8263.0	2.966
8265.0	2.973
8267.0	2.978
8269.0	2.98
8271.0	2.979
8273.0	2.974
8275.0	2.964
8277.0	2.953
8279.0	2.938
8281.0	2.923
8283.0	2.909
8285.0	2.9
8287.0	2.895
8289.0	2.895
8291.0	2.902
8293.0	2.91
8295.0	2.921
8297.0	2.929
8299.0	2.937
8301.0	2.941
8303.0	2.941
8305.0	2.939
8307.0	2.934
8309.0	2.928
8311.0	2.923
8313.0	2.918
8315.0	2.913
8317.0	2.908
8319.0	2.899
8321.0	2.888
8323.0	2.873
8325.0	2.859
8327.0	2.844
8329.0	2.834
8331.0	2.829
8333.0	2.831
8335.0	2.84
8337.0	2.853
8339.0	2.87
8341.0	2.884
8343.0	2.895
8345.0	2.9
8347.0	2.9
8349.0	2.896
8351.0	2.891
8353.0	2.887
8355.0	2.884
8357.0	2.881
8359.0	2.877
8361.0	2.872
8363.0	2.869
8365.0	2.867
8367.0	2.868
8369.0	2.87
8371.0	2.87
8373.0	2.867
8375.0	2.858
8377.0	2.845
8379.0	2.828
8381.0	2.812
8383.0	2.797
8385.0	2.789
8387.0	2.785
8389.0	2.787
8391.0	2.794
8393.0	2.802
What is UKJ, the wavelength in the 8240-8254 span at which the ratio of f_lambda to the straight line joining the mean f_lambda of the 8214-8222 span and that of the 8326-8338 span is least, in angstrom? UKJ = 8253.0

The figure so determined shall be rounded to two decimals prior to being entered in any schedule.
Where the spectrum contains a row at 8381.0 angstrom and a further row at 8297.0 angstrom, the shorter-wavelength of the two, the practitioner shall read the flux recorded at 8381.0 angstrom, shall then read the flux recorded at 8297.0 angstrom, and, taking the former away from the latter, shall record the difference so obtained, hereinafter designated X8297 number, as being 0.12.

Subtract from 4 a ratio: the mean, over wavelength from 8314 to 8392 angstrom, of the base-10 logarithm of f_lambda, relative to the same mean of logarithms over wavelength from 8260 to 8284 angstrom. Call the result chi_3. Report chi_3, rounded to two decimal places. 3.03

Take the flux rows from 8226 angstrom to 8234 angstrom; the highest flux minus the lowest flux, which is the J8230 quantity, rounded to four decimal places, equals 0.0160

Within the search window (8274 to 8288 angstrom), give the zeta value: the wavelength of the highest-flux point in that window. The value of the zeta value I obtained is 8275.0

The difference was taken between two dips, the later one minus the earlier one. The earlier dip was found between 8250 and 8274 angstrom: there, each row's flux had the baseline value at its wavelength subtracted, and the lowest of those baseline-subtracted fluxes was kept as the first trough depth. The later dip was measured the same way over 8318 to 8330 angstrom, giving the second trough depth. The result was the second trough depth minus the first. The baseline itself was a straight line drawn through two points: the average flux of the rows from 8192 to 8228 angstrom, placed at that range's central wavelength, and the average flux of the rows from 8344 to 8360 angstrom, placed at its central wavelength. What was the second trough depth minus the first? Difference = -0.096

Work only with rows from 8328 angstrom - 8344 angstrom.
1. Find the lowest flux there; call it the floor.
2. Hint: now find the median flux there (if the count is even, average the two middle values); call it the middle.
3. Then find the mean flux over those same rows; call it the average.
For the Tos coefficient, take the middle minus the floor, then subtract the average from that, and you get -2.837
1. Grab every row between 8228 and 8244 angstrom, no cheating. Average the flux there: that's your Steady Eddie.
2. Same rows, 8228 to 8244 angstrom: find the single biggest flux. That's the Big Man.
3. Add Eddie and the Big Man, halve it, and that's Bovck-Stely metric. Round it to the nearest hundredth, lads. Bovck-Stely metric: 2.98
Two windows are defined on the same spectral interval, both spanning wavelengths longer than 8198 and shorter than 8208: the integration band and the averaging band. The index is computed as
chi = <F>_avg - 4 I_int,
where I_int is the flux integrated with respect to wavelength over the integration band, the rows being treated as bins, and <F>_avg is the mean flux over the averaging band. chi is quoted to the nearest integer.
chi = -114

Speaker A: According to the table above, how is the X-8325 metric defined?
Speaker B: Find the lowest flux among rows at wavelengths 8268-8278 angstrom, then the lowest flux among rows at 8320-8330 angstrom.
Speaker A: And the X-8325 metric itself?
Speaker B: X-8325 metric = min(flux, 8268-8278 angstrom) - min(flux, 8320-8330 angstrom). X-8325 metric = 0.12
